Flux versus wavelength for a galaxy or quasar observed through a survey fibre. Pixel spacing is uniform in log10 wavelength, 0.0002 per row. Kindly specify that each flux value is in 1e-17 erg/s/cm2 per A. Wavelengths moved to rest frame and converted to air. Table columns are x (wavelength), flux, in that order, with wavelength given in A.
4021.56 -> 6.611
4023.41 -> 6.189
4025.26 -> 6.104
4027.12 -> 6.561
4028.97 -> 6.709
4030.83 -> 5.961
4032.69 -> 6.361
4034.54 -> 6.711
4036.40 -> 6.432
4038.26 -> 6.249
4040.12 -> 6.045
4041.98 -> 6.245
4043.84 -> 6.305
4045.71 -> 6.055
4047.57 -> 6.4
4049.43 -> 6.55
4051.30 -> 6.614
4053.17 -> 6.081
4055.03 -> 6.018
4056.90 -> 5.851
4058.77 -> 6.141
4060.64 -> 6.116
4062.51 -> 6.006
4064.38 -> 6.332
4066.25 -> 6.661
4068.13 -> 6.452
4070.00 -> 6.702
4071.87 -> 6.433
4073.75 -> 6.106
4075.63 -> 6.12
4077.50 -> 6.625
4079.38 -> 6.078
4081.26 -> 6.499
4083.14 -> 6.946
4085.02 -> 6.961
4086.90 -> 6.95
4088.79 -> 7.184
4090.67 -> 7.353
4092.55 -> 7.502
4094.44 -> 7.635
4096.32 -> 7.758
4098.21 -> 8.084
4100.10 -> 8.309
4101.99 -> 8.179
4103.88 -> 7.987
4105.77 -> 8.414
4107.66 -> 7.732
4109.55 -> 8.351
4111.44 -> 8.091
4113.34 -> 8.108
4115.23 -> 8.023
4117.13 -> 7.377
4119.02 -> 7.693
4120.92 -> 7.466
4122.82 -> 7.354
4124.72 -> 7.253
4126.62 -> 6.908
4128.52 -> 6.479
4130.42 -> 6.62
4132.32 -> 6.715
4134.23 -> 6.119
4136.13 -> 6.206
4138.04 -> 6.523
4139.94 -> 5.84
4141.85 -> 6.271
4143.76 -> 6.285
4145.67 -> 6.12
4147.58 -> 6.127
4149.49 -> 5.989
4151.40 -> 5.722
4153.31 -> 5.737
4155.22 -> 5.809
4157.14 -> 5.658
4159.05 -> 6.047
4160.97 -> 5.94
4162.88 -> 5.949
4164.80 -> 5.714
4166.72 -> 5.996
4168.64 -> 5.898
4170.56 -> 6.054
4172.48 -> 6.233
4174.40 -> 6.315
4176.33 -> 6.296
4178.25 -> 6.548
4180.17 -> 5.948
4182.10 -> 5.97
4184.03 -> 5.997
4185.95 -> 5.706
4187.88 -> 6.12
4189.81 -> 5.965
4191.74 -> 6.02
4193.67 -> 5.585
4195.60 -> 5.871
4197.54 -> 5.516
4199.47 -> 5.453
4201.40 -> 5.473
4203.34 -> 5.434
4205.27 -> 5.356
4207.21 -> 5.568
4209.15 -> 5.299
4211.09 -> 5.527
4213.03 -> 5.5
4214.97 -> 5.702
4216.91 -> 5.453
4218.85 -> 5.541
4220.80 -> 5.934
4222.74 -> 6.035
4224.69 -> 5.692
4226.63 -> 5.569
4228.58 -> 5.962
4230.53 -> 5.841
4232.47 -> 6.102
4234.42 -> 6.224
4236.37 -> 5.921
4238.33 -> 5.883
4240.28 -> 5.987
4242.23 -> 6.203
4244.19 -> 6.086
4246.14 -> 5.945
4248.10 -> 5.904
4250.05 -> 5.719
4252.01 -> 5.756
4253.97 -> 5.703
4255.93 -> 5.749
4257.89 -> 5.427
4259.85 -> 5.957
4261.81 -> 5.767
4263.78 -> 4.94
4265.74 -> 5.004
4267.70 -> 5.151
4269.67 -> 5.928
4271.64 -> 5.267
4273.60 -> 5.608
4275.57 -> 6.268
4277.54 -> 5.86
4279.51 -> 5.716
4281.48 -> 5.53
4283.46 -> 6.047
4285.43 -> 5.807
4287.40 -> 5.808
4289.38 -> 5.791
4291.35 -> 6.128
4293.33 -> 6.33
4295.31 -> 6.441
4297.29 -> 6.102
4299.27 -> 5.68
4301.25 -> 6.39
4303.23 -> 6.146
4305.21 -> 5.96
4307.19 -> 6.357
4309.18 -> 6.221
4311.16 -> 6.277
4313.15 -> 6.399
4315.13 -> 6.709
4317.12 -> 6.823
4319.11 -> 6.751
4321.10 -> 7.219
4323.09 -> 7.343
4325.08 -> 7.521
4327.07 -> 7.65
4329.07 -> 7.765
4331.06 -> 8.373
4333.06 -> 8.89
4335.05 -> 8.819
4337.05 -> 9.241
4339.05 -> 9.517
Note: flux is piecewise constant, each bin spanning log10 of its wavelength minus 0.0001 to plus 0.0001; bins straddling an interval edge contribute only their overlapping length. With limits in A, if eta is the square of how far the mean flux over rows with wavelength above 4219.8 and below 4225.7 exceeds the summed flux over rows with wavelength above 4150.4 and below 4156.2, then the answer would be 130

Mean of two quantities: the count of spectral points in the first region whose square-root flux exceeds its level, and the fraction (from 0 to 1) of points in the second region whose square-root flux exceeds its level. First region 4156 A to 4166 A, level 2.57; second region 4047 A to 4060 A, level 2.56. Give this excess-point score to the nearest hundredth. 0.07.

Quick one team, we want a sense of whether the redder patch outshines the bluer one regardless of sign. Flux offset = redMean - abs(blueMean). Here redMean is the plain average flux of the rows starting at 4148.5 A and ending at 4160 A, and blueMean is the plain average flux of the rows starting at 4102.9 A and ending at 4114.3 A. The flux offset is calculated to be -2.3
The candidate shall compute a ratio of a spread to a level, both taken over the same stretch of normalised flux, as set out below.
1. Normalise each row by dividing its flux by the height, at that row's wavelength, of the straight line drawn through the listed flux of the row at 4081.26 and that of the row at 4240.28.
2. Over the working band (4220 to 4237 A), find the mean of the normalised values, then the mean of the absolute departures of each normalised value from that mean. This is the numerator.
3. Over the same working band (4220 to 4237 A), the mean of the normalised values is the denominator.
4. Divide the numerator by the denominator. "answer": 0.026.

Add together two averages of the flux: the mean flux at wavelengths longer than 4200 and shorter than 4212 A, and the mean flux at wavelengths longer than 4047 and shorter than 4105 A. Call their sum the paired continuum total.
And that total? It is 12.2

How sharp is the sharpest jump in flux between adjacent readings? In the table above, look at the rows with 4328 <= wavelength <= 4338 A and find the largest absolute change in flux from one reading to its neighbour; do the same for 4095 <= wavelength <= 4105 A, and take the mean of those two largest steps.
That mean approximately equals 0.467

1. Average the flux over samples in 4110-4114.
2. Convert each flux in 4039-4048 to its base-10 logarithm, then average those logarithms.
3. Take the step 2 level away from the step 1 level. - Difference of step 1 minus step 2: 7.3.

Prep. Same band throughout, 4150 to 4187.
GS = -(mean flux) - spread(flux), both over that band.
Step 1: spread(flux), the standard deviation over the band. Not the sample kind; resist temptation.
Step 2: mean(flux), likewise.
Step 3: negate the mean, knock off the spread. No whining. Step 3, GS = -6.2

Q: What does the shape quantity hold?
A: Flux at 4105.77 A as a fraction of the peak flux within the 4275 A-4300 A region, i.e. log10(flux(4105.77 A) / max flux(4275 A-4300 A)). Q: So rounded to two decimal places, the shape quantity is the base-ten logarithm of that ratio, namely 0.12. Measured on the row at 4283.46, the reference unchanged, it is -0.03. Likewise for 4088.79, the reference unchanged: 0.05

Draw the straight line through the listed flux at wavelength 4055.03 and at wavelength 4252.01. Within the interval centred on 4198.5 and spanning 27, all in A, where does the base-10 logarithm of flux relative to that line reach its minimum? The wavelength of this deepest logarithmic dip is 4209.15 A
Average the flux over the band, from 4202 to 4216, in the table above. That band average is 5.48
